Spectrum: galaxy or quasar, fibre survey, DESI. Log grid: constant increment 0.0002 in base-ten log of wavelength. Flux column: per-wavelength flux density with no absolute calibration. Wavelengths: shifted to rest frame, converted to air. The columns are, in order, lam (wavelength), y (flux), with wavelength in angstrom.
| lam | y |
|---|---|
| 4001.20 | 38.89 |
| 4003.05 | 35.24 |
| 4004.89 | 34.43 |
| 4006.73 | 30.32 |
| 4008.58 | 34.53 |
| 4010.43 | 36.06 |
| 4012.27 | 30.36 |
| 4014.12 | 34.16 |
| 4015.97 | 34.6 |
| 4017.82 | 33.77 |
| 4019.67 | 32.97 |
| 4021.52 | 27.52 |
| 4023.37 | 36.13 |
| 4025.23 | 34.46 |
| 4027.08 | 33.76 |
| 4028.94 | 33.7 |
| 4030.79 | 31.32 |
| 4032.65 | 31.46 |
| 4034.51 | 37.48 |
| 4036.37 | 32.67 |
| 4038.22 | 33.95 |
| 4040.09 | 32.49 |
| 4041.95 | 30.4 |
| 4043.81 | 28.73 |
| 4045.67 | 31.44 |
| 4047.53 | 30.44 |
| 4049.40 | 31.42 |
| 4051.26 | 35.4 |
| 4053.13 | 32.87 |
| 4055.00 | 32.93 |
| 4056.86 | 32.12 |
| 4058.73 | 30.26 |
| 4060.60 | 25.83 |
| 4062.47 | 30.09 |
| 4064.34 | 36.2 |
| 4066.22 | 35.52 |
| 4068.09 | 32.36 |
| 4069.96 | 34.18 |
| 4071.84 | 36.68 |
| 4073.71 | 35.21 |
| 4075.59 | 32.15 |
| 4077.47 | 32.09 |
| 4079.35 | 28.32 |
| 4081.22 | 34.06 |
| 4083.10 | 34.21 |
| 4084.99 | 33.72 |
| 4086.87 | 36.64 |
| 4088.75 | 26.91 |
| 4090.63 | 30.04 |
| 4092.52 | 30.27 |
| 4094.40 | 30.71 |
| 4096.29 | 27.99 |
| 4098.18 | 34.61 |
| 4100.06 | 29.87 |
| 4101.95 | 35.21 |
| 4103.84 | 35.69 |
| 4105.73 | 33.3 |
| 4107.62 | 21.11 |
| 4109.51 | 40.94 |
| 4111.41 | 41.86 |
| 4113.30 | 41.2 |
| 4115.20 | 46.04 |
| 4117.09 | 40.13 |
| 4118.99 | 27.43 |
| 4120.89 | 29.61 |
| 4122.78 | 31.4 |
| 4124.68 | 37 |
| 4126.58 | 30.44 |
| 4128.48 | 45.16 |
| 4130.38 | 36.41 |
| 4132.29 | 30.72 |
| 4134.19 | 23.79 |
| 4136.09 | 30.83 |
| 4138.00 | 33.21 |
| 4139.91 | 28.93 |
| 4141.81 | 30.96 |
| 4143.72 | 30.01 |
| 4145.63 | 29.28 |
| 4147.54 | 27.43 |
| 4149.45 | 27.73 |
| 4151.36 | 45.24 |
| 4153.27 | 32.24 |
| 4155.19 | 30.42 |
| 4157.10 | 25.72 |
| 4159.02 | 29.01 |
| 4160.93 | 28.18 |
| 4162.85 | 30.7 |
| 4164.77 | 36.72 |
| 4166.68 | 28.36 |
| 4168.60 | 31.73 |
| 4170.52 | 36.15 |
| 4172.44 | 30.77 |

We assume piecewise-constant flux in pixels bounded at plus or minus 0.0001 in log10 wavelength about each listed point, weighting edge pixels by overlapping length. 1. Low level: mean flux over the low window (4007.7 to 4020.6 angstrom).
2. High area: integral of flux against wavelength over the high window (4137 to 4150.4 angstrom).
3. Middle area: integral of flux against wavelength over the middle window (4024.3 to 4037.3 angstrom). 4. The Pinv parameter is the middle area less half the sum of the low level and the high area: 221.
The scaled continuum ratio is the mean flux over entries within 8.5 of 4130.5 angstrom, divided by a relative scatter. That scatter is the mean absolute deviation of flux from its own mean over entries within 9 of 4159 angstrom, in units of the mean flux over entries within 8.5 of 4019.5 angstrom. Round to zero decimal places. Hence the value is 265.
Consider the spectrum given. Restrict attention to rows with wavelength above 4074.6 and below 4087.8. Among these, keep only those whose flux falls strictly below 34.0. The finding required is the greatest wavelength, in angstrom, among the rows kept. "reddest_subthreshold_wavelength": 4084.99 angstrom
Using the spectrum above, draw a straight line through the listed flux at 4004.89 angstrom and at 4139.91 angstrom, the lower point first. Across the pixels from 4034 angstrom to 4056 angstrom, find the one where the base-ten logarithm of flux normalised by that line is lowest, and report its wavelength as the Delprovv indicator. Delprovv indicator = 4043.81 angstrom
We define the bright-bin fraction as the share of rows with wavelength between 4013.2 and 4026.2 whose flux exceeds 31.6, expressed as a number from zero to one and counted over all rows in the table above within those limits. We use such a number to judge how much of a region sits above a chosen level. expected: 0.86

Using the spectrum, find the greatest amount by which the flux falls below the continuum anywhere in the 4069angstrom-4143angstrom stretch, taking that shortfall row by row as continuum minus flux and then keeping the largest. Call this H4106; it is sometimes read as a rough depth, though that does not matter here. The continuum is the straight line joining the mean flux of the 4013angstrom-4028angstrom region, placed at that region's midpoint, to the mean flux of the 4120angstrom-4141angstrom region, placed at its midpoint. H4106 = 12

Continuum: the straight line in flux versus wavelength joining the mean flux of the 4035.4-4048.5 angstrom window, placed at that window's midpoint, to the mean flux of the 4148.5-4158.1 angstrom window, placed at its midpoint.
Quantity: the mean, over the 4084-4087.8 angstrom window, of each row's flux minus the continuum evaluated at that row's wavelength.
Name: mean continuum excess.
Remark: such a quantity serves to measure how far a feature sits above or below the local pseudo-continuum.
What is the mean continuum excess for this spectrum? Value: 3.4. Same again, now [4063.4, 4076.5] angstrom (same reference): 3.0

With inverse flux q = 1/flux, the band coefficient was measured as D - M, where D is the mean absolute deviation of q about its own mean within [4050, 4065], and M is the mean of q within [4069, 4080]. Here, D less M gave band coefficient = -0.028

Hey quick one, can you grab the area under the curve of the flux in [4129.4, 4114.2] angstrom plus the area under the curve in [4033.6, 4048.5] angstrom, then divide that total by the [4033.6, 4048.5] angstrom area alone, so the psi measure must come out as 2.14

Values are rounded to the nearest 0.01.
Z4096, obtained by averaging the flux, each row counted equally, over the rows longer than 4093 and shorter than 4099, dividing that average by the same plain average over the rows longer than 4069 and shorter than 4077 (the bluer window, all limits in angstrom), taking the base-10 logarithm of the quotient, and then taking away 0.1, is -0.15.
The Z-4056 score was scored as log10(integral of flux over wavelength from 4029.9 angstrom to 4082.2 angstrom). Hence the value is 3.2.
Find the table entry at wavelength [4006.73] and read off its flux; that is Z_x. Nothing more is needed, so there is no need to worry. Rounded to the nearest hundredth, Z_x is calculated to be 30.32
